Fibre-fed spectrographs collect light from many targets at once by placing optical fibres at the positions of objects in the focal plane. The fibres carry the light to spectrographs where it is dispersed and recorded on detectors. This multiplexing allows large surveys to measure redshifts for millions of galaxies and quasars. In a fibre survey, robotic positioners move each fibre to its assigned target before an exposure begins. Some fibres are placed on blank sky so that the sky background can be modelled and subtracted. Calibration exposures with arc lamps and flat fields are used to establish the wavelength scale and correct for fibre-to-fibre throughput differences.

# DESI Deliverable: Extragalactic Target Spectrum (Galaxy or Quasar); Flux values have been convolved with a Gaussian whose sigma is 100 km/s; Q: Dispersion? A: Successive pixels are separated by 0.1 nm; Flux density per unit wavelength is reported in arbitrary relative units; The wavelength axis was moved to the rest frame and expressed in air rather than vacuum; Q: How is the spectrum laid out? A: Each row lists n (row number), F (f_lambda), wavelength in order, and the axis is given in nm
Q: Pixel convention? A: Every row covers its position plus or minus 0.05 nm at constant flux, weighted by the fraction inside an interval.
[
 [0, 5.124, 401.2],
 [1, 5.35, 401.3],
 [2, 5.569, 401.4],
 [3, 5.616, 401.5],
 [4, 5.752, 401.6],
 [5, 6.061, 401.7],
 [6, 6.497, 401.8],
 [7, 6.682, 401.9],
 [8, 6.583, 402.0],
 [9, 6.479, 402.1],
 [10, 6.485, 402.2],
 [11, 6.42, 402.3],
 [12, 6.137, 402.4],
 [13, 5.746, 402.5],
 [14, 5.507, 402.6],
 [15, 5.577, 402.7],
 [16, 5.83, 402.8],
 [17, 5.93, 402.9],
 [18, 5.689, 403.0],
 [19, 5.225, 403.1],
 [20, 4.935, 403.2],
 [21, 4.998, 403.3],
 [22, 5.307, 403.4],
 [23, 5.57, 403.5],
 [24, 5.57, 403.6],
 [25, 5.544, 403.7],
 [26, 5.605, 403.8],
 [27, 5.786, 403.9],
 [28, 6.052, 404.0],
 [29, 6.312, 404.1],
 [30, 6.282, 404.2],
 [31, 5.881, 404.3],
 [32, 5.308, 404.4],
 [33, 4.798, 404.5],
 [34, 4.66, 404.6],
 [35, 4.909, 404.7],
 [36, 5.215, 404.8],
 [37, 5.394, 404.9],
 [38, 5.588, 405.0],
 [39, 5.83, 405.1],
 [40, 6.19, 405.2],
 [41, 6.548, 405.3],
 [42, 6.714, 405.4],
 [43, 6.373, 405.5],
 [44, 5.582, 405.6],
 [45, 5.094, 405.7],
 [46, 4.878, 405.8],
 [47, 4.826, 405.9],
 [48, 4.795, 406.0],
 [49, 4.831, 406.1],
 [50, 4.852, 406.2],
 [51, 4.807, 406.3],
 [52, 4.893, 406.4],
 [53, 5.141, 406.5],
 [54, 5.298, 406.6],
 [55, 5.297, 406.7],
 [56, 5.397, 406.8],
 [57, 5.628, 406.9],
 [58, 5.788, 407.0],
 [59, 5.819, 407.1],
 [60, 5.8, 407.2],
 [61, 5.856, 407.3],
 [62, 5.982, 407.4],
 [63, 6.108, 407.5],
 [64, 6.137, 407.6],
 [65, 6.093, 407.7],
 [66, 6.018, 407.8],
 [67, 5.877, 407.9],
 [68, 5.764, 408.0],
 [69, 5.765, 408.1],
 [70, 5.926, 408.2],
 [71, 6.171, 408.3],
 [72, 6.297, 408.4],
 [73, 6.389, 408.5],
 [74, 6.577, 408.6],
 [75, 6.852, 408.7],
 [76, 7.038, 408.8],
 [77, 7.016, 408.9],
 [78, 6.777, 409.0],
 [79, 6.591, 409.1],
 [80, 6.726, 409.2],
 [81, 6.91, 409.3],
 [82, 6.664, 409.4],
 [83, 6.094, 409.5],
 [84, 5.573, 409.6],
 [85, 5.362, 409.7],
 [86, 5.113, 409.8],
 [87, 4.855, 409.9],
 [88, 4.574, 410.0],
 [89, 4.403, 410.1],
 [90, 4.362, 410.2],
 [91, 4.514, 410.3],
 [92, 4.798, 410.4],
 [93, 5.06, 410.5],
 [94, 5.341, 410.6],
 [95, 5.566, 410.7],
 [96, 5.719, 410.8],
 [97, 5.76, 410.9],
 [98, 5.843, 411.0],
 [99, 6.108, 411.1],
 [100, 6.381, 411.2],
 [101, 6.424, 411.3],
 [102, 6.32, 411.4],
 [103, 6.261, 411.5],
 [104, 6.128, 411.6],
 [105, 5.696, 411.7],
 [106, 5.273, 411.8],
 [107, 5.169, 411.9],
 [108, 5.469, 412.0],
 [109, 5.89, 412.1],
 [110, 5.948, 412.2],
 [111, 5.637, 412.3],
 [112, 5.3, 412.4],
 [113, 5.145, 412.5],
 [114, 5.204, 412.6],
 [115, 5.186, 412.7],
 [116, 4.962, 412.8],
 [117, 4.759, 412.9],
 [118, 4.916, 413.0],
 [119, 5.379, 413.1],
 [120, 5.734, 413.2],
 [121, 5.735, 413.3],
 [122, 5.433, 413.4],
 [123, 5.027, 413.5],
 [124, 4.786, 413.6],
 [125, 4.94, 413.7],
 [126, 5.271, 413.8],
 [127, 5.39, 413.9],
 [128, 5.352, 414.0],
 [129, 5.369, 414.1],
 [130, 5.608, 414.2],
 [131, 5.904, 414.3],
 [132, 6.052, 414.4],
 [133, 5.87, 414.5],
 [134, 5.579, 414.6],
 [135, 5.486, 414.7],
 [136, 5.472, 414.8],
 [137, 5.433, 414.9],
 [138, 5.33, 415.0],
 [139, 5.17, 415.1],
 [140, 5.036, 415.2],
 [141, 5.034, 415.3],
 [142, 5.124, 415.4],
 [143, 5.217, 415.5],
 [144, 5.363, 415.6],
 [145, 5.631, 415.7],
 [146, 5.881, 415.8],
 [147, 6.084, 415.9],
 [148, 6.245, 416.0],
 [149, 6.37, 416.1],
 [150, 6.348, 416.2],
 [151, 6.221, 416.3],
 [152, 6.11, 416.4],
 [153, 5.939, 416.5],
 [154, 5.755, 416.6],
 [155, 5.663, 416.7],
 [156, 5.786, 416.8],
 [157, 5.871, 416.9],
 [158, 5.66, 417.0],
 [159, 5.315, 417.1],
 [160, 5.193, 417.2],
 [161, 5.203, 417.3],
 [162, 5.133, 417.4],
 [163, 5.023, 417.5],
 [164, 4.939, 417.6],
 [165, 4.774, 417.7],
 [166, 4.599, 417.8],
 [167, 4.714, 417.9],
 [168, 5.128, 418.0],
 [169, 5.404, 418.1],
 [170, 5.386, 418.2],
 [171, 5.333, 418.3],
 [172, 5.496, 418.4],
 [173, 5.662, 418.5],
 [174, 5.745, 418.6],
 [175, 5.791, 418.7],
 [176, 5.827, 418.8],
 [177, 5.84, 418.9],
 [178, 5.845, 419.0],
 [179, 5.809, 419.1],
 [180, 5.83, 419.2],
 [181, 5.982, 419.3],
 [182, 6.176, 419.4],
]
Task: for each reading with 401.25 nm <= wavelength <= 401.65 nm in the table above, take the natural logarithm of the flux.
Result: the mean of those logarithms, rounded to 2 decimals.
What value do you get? 1.72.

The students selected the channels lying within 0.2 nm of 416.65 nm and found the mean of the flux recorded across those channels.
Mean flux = 5.79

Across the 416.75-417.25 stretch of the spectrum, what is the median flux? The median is 5.7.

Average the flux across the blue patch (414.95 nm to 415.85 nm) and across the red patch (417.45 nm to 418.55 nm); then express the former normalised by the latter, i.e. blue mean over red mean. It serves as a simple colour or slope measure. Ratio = 1.03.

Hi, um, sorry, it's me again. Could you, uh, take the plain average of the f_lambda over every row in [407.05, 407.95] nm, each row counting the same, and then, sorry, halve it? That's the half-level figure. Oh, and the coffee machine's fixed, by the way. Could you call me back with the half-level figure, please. 2.98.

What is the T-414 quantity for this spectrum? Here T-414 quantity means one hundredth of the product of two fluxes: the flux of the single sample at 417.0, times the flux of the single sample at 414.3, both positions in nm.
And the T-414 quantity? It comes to 0.334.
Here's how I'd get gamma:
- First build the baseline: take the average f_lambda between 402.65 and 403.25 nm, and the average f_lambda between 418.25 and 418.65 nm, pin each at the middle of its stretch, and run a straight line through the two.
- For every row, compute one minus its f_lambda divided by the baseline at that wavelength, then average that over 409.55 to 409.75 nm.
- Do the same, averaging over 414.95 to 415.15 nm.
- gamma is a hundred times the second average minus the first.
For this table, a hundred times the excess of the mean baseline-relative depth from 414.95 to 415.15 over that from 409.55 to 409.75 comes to 4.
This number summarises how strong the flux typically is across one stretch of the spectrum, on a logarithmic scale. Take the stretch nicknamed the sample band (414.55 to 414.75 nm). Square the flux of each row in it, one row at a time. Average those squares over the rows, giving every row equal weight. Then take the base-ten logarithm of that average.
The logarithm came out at 1.49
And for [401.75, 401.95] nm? 1.64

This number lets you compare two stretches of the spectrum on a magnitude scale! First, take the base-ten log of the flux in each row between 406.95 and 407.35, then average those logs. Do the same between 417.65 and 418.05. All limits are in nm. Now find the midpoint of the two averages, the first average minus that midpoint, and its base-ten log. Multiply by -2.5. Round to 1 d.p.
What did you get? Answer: 3.4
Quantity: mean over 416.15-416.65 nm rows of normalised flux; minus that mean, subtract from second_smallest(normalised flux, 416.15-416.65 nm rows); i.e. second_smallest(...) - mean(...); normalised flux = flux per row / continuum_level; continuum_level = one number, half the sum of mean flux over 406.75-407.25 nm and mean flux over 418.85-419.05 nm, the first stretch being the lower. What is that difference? -0.024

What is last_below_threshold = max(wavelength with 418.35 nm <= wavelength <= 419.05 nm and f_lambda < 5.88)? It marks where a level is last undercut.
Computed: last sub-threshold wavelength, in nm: 419.0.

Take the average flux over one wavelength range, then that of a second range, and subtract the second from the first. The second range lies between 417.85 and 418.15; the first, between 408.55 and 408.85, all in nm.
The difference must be 1.7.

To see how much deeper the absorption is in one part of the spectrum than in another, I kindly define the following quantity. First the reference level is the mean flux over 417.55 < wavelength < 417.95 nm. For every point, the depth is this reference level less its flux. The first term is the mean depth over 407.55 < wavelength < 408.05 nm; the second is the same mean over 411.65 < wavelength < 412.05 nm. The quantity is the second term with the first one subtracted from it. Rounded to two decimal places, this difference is 0.58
